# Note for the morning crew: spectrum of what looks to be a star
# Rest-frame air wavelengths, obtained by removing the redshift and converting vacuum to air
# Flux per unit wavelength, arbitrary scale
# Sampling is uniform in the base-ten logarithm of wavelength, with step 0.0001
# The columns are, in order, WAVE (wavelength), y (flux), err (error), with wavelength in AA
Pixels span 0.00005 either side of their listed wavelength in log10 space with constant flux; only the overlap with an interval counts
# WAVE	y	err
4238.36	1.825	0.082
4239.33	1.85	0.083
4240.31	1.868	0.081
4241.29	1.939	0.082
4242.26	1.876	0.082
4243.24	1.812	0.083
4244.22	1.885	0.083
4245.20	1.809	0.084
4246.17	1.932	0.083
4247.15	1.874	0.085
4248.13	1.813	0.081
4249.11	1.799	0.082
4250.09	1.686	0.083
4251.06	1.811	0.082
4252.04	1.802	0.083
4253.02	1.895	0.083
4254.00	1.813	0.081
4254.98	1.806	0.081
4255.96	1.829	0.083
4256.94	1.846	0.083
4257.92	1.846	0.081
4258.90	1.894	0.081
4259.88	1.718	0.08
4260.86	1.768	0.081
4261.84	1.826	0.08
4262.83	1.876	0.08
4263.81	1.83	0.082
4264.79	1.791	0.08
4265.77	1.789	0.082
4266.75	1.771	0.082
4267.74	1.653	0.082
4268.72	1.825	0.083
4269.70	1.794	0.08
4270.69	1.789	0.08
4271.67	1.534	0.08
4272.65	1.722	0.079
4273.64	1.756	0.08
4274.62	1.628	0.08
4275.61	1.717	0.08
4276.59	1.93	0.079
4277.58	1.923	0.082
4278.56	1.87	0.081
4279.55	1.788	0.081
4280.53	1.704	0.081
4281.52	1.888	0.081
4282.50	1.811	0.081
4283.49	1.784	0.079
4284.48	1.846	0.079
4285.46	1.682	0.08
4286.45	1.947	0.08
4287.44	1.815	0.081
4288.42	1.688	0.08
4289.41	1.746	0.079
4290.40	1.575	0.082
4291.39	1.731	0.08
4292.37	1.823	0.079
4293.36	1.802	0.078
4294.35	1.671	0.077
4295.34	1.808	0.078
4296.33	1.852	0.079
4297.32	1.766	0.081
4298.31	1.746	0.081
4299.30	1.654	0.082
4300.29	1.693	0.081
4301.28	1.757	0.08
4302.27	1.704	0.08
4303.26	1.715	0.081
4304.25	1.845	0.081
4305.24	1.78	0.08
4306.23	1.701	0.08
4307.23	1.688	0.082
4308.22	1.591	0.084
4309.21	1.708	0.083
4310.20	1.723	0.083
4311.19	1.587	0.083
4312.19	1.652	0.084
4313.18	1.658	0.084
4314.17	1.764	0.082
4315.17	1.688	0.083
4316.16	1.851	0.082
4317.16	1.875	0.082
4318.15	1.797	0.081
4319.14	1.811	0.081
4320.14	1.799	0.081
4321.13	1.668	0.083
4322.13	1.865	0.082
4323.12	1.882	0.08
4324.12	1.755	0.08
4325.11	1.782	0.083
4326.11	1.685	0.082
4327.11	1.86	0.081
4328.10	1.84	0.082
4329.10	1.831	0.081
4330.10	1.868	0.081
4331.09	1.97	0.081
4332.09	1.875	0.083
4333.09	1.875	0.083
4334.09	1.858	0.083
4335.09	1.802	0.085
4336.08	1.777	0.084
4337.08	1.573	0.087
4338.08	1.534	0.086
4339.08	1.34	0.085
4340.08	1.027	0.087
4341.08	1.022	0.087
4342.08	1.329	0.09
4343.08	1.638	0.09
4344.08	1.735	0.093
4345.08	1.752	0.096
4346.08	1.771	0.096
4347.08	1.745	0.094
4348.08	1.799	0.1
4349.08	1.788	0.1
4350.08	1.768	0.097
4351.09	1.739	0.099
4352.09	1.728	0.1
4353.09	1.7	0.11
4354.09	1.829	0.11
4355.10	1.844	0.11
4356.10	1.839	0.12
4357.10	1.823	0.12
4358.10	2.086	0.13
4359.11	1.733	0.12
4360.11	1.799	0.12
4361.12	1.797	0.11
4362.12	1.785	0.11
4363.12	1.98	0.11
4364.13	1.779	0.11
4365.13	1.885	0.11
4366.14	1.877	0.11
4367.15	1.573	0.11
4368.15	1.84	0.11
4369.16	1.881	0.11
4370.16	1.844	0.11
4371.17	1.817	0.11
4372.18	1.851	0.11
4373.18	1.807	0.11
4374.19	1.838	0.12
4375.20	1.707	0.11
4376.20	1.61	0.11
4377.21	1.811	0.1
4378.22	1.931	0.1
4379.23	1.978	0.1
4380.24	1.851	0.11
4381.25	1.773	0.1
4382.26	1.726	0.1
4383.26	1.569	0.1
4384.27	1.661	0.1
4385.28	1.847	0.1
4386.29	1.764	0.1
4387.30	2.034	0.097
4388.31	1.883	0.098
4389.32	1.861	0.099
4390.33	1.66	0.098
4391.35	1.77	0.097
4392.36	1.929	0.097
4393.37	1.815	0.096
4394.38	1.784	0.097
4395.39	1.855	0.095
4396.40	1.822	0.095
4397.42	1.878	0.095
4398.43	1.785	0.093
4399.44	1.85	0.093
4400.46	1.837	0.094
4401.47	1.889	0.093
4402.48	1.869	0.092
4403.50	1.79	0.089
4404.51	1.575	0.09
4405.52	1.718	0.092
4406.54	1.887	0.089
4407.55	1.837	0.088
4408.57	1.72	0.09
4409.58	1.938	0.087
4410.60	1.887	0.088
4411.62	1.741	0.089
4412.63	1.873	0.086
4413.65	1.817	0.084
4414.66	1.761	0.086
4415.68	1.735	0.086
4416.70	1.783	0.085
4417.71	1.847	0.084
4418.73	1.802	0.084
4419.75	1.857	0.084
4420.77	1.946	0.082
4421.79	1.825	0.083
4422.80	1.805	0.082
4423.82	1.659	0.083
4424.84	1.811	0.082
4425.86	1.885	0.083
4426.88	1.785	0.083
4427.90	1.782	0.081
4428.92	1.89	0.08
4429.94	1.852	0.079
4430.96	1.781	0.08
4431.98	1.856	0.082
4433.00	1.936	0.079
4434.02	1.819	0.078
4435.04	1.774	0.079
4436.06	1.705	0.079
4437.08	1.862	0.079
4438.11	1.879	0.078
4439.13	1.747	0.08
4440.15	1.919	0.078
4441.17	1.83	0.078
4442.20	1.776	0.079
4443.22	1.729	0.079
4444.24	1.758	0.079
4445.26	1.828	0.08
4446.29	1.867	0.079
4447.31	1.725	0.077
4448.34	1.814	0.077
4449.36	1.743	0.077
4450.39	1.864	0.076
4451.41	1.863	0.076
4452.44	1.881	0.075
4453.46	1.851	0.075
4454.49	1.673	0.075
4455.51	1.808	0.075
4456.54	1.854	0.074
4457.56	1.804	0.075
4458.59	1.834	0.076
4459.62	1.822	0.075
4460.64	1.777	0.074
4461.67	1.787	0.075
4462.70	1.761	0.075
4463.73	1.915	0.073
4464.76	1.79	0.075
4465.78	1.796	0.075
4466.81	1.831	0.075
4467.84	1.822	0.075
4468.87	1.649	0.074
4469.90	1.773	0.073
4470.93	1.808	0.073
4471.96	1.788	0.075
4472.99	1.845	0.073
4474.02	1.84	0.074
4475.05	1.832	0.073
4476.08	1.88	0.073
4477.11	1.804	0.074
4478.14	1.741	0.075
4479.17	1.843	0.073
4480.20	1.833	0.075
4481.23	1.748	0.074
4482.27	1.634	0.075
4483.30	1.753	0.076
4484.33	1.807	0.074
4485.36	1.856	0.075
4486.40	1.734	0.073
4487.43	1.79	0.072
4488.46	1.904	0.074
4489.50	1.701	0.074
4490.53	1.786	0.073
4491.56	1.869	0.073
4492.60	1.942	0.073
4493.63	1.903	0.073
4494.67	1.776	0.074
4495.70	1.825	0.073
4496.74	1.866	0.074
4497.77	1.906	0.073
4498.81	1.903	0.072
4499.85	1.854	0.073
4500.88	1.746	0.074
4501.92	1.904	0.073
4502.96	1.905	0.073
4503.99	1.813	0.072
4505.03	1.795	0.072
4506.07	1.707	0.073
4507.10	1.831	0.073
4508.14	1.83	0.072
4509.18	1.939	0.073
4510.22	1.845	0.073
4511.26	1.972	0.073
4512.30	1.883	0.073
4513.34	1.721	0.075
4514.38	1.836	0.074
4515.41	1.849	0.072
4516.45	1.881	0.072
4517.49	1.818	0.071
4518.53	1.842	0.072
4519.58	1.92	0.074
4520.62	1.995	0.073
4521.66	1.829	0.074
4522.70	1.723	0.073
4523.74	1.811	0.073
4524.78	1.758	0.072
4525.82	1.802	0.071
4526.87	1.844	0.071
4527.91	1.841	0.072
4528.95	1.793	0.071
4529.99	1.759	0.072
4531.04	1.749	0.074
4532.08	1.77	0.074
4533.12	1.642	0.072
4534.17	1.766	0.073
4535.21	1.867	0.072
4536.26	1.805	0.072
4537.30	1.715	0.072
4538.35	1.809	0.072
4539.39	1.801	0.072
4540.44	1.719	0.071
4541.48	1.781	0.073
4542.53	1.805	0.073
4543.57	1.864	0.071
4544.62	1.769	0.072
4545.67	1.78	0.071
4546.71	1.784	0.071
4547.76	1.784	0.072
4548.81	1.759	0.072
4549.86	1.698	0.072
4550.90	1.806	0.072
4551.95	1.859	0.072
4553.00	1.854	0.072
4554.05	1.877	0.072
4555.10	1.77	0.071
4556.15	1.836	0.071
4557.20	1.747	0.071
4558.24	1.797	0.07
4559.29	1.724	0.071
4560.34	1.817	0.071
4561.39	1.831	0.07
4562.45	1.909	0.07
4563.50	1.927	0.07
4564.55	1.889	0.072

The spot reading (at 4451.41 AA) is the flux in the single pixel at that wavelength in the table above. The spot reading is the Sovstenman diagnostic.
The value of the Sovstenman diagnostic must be 1.863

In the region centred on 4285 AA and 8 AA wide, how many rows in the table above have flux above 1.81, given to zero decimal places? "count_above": 5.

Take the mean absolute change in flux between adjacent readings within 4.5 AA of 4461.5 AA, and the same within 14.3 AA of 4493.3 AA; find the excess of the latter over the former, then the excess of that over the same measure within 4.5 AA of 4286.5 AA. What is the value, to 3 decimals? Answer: -0.099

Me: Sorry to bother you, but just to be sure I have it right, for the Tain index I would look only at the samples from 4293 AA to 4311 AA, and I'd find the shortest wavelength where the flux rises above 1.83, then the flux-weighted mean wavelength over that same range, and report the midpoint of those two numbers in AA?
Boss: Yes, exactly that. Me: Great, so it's 4299.0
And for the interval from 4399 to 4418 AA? 4404.0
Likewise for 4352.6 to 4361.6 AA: 4356.1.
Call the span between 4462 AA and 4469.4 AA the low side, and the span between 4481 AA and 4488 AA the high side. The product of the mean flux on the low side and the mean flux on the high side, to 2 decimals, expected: 3.16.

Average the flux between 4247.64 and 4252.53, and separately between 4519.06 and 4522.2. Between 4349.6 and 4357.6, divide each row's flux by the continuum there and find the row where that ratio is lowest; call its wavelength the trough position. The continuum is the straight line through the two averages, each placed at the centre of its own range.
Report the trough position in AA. 4353.09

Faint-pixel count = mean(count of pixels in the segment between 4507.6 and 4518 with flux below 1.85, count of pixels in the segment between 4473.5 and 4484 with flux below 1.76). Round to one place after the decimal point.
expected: 5.0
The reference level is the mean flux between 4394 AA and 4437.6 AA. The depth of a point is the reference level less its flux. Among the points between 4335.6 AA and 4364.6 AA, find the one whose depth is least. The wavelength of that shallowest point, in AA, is 4358.10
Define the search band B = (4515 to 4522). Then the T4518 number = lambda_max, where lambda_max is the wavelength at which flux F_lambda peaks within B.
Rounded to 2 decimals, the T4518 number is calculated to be 4520.62 AA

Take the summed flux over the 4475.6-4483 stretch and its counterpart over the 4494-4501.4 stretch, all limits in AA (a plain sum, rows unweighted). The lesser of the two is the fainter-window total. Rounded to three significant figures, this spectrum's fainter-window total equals 12.5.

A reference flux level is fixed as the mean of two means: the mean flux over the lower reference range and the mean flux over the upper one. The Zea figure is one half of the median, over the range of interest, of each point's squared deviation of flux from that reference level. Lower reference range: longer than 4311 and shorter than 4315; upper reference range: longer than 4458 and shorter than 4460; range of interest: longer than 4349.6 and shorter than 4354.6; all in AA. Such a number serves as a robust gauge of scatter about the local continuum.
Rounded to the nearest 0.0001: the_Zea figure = 0.0002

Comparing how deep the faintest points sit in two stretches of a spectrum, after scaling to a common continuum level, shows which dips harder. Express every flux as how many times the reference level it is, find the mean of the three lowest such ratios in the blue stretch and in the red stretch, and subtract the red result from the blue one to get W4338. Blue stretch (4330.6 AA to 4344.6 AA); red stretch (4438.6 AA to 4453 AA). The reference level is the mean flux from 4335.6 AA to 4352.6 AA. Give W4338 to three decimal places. -0.381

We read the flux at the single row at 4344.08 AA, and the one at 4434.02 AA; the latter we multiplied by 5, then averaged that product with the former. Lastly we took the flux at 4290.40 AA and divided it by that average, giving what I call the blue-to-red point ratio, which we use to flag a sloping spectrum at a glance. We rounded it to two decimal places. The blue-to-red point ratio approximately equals 0.29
